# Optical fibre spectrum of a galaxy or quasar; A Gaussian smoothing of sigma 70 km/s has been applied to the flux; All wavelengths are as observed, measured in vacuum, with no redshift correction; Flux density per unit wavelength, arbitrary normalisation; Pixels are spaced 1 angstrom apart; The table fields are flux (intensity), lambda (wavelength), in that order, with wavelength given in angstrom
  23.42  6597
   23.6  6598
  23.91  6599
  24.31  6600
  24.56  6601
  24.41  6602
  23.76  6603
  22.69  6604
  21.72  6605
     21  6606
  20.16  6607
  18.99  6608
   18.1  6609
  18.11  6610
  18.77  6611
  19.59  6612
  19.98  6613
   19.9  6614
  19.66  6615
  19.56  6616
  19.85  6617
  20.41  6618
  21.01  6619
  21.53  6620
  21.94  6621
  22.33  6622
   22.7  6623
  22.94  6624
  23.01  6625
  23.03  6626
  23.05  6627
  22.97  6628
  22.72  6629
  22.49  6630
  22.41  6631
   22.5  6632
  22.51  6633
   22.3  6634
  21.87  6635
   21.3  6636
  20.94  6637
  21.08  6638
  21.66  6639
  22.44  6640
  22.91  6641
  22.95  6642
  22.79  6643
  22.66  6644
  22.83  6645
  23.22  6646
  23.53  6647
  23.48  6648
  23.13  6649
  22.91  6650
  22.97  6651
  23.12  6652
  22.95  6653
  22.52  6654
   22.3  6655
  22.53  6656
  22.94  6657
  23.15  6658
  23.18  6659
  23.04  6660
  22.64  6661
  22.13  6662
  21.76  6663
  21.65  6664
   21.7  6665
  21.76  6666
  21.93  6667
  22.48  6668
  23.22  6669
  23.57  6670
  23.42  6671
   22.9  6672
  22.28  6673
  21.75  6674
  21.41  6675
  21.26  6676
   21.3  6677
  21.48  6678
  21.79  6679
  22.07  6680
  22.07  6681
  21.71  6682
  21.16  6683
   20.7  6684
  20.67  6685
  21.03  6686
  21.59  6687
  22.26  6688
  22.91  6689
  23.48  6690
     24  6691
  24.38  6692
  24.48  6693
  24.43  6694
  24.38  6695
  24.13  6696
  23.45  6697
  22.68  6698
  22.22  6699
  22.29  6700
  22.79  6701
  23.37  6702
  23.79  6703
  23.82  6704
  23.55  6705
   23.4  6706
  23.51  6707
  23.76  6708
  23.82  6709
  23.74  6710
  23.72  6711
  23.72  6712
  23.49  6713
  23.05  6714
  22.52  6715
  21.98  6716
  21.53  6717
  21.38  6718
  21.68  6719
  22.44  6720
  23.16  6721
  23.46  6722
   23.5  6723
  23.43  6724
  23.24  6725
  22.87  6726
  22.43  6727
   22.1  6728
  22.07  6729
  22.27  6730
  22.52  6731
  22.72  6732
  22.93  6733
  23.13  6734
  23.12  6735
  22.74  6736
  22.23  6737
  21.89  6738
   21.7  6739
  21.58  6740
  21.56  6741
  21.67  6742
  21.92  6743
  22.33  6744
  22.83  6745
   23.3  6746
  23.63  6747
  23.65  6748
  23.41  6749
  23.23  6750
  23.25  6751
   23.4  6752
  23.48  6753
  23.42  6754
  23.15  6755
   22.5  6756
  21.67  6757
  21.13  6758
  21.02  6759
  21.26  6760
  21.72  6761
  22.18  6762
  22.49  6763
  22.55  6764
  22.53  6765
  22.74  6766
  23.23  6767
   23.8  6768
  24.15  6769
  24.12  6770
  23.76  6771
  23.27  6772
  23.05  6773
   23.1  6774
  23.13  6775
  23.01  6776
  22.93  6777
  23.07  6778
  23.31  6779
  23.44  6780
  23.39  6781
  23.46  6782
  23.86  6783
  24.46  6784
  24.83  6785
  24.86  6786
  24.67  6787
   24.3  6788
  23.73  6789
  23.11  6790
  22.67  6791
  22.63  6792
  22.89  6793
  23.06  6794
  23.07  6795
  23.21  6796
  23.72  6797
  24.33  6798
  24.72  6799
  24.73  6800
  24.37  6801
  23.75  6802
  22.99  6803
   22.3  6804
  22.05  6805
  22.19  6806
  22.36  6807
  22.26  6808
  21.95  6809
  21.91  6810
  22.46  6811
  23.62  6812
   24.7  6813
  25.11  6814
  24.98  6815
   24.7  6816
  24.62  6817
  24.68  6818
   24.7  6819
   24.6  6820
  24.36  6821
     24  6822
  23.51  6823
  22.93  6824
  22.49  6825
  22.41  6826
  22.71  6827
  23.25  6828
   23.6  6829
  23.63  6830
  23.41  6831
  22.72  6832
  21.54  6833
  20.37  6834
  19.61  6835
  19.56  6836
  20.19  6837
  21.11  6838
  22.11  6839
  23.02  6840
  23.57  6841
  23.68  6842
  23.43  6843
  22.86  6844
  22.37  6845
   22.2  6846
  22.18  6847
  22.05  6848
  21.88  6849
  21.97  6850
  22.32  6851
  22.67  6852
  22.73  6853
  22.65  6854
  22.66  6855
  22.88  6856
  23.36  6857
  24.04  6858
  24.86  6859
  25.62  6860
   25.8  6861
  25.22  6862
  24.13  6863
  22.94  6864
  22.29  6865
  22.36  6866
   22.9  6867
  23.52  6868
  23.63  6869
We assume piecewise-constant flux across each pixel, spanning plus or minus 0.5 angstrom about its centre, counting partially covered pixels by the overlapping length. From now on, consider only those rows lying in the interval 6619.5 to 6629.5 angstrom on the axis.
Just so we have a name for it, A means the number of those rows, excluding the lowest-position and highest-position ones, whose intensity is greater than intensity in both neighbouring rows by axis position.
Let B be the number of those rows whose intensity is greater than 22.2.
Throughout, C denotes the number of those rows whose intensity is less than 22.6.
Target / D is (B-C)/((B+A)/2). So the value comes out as 1.1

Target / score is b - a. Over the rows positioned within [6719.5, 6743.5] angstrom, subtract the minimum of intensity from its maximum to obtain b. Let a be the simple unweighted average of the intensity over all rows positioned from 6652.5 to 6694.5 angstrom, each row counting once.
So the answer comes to -20.4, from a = 22.4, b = 1.9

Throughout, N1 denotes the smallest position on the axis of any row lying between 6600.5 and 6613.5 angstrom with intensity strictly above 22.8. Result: 6601 angstrom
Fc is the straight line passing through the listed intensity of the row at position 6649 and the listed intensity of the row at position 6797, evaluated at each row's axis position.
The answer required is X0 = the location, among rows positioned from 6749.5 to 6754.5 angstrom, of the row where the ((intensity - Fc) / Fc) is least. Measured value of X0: 6750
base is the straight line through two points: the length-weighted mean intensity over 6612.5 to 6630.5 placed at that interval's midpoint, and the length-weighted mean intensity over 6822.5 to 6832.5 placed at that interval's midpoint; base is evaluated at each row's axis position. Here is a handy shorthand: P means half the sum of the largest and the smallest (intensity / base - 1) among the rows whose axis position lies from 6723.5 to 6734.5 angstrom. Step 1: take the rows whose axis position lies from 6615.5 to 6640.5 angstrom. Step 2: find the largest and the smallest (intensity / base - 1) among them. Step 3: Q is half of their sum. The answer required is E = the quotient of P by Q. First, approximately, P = 0.018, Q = -0.015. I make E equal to -1.2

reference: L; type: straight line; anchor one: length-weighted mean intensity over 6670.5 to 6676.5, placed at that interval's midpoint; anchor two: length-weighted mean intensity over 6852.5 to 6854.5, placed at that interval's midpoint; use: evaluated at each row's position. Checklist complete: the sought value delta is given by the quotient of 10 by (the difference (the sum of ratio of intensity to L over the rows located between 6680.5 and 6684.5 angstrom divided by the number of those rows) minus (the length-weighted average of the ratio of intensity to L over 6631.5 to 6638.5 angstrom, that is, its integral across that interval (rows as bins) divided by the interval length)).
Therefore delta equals -434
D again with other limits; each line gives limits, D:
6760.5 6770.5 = 0.6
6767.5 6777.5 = 1.7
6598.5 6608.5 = 0.6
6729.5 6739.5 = 0.7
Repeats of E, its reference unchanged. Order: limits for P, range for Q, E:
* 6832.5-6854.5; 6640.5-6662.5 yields -1.5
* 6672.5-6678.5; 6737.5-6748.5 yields -1.8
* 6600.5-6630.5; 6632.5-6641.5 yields -0.9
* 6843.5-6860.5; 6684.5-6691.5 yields 1.9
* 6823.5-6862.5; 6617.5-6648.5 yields -1.9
